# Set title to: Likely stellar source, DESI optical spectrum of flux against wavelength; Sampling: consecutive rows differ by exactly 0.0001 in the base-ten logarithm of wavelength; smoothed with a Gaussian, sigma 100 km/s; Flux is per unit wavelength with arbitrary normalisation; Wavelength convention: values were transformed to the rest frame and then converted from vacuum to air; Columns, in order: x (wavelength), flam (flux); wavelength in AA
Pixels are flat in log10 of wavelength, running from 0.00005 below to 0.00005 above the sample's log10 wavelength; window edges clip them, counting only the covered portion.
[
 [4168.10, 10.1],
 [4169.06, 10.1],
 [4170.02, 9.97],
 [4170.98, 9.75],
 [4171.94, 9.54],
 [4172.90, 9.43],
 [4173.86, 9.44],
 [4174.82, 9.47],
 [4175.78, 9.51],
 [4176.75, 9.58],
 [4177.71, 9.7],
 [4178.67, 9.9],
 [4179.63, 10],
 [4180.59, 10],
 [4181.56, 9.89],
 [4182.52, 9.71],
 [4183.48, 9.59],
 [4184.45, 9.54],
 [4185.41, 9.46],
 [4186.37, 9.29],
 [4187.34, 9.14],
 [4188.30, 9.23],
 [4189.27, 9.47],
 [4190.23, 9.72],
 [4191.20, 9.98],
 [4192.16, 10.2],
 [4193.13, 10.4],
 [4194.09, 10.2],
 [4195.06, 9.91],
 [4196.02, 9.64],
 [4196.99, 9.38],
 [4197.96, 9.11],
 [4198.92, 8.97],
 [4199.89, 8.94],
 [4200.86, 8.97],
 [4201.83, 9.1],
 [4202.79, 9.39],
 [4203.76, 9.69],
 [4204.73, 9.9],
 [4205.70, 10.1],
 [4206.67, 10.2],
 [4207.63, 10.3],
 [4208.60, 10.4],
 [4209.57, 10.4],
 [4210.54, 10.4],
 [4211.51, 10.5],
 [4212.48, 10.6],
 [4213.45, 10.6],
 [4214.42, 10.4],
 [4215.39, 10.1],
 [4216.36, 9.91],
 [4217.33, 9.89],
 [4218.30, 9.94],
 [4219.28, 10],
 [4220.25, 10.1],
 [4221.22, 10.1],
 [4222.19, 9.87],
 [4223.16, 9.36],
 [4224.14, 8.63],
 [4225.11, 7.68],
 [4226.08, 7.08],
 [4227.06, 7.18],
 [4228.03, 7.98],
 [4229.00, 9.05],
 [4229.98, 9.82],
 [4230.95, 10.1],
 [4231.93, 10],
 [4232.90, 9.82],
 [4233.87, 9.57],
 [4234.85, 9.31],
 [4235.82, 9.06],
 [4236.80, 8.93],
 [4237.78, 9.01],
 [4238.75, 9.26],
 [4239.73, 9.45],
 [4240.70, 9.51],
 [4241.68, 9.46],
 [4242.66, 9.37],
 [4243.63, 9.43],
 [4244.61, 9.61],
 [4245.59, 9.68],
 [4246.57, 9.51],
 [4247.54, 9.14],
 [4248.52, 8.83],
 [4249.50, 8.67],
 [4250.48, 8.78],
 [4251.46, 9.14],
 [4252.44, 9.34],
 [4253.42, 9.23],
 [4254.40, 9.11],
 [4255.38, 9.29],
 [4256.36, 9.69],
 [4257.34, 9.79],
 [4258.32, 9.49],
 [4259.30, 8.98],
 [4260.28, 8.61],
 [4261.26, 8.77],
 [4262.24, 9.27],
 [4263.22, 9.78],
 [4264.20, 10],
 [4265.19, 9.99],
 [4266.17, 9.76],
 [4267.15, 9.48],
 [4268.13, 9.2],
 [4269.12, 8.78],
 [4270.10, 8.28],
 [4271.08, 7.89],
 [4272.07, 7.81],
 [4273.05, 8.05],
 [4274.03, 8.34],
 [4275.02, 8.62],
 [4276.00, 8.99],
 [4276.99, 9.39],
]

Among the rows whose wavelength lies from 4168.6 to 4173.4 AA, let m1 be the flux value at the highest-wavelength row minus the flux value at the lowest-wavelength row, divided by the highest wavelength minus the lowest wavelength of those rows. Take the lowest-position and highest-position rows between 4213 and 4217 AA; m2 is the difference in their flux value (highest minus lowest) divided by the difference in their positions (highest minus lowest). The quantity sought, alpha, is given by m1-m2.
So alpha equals 0.063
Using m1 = -0.17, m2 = -0.24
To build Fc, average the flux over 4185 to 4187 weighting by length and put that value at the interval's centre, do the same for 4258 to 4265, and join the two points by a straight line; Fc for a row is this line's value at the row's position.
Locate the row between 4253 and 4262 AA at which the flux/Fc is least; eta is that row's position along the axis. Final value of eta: 4260.28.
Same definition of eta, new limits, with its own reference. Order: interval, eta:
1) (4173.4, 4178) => 4173.86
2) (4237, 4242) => 4237.78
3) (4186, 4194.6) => 4187.34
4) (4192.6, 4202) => 4199.89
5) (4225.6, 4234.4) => 4226.08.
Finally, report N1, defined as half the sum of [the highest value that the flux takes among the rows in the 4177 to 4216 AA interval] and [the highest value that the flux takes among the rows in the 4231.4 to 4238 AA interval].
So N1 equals 10.3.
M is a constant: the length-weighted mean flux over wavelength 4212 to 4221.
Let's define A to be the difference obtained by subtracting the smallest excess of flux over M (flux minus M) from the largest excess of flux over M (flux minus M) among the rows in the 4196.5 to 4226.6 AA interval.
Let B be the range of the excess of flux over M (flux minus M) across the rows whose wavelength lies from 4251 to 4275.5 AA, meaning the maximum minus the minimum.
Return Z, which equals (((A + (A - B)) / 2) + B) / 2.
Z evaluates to 2.31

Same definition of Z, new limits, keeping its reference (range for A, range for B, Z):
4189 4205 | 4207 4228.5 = 1.61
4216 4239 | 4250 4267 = 1.86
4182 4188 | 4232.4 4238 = 0.51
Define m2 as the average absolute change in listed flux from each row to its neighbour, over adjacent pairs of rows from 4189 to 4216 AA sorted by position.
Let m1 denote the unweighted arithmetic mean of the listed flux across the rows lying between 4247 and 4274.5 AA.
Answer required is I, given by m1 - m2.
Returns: 8.9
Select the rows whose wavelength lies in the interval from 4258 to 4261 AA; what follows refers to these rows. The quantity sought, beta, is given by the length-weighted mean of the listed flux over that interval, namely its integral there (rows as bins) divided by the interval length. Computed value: 9.0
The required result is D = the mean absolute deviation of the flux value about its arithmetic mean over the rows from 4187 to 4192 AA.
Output 0.27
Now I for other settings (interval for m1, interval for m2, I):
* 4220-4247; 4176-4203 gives 9.0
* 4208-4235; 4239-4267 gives 9.4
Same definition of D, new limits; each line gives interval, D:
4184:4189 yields 0.13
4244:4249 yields 0.30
